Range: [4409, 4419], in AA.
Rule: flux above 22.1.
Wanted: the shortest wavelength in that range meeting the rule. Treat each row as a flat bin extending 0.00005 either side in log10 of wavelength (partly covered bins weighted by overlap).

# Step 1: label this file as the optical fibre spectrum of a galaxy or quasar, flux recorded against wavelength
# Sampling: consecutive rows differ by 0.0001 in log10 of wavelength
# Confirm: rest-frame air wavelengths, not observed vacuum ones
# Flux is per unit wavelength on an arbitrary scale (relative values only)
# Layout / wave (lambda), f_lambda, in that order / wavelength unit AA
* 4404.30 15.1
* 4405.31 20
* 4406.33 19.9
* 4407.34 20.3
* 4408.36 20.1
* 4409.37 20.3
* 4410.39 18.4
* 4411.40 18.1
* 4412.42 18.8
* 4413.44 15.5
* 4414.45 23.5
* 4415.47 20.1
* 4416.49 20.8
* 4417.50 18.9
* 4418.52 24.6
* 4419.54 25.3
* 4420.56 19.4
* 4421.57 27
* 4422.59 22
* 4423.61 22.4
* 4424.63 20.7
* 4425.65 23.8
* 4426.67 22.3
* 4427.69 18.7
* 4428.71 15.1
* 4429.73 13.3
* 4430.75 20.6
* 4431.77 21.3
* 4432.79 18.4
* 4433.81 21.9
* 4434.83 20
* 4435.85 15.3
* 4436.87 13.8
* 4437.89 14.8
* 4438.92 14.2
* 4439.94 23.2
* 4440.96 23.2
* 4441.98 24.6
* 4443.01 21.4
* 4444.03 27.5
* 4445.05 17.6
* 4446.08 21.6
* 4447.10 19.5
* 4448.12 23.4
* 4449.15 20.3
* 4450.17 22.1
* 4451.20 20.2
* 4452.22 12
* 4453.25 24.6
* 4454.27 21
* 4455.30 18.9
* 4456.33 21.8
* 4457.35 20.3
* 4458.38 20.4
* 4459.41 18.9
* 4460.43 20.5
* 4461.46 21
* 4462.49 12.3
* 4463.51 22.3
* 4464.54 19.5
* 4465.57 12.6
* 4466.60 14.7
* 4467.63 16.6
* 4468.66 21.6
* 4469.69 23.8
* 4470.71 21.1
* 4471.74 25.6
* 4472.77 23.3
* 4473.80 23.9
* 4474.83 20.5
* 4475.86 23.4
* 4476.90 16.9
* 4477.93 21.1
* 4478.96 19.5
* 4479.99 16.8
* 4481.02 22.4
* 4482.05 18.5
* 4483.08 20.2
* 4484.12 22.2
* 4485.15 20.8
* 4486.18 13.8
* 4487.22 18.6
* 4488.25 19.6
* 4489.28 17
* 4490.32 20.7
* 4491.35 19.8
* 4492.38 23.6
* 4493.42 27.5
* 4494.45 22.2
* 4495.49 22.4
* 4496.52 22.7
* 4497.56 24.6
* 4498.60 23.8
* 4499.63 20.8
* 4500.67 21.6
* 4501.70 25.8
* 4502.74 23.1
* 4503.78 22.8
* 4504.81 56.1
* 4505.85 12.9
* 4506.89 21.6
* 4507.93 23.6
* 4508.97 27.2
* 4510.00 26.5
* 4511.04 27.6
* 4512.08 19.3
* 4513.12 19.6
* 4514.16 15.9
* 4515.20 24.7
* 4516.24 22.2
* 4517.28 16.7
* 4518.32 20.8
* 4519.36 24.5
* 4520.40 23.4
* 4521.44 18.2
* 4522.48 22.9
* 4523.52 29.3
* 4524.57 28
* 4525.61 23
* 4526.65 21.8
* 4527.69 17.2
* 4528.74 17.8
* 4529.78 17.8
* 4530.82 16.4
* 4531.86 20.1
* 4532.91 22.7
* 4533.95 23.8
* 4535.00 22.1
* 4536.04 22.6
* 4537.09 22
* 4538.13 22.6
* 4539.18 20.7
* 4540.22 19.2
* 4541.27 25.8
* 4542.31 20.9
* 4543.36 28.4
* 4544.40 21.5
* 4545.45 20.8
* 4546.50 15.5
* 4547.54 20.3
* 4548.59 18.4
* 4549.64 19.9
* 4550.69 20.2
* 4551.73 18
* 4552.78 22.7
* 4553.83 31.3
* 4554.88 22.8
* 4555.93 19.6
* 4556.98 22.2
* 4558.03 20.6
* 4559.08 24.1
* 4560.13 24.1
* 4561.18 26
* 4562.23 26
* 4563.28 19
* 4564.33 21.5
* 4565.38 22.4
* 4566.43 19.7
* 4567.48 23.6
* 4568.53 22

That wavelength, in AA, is 4414.45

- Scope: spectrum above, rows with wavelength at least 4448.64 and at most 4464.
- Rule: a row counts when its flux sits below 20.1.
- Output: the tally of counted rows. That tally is 4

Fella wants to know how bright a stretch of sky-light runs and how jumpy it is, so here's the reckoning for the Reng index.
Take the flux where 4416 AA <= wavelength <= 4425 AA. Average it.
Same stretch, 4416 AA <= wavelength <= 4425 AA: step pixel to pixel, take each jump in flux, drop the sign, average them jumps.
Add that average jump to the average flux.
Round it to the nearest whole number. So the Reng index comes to 26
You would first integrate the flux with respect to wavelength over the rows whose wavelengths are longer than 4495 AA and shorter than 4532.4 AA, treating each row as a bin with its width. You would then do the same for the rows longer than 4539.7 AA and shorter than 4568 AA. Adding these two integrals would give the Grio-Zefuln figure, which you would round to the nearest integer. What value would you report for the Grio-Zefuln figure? 1478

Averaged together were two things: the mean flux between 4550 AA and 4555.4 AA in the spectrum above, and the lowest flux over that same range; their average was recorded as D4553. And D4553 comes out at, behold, 20.5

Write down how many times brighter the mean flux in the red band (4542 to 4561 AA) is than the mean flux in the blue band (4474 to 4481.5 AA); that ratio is 1.08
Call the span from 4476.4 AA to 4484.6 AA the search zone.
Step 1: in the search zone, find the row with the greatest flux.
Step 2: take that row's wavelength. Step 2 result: 4481.02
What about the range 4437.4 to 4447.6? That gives 4444.03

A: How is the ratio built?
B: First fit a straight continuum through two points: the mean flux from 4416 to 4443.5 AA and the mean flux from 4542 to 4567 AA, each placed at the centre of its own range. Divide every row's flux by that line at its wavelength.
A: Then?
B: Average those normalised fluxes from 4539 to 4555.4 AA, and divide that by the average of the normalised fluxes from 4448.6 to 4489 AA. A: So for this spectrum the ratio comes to 1.04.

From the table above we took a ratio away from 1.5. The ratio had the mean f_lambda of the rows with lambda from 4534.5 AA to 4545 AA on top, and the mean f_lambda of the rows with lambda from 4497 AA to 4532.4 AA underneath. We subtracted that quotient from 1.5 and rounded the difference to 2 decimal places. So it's 0.51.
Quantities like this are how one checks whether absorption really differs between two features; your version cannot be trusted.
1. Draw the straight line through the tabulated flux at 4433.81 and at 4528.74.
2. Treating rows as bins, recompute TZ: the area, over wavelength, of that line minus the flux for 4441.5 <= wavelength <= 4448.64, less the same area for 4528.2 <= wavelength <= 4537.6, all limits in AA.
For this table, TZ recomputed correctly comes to 22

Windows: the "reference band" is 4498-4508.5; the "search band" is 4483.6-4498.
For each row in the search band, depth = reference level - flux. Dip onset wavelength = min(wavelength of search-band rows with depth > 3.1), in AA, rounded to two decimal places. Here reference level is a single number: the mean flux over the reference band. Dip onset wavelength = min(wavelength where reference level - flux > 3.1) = 4485.15 AA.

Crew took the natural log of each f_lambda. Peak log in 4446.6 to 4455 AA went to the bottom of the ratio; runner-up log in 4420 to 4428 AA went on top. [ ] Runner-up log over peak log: 0.99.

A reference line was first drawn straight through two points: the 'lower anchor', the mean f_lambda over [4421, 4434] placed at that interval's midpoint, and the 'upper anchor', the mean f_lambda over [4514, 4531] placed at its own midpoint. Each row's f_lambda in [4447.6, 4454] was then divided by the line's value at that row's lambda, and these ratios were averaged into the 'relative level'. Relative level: 0.99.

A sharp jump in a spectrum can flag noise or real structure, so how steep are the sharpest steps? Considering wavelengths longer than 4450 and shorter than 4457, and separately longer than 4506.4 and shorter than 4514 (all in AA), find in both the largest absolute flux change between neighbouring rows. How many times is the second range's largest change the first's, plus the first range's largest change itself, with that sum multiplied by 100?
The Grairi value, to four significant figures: 1326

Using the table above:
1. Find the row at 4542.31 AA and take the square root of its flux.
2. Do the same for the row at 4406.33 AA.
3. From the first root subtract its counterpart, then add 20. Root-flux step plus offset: 20.1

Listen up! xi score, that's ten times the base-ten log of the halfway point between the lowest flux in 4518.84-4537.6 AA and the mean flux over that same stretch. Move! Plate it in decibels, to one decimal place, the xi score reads 12.8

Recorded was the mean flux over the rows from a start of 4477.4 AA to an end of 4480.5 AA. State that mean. 19.1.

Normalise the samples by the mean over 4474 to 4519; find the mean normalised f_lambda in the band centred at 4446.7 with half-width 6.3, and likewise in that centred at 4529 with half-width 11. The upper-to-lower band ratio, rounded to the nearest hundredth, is 1.03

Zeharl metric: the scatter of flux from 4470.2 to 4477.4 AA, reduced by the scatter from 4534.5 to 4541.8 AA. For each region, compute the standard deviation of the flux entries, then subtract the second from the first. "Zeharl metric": 0.8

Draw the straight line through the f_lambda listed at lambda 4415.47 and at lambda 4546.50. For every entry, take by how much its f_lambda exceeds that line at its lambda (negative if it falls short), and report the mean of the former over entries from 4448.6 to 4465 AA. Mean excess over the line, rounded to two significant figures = 1.1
